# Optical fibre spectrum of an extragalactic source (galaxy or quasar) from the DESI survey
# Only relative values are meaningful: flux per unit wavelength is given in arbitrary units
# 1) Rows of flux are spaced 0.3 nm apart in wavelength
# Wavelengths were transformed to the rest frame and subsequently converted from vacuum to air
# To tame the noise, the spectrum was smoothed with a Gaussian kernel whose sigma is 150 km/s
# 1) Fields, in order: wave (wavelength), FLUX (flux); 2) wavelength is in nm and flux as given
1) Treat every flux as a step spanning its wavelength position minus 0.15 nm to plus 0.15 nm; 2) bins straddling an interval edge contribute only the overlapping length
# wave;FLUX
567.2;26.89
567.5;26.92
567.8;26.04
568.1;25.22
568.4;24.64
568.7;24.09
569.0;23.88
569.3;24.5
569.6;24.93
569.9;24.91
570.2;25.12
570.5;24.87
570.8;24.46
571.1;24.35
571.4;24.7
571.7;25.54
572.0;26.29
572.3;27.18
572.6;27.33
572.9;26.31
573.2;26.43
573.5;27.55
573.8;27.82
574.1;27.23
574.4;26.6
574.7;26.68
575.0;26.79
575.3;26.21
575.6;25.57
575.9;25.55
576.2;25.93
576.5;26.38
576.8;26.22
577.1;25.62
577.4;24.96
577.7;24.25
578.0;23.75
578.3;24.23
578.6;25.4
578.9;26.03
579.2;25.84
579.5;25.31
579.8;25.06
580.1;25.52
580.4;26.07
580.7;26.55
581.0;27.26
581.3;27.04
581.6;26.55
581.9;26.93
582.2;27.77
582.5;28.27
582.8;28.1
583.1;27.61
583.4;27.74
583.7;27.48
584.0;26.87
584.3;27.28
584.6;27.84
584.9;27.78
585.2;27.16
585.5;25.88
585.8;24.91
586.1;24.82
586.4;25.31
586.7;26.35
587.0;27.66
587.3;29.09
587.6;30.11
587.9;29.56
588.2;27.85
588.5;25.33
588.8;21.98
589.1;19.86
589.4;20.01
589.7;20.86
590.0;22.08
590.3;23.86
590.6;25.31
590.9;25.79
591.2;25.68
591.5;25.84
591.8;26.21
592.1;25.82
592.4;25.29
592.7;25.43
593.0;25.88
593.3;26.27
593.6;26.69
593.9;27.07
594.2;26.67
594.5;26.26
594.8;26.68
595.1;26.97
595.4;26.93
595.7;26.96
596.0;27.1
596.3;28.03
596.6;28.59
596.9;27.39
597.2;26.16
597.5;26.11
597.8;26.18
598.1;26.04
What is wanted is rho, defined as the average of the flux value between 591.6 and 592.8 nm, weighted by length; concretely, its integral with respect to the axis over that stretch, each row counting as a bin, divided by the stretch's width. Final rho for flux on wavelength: 25.7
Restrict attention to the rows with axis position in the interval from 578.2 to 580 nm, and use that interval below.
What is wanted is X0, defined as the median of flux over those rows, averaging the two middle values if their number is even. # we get 25.4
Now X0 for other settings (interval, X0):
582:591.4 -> 26.9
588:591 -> 23.0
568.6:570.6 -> 24.9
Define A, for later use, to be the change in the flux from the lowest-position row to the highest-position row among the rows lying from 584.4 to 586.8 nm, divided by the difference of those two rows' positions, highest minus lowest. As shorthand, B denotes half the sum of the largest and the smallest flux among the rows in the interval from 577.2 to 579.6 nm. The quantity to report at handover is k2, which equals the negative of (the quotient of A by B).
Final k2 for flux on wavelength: 0.03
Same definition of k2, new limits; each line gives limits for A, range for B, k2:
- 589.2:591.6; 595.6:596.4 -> -0.10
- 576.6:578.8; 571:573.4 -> 0.02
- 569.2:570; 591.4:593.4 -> -0.03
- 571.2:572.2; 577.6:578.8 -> -0.11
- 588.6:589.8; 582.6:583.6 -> 0.04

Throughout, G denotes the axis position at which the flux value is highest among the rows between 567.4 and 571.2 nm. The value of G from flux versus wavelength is 567.5 nm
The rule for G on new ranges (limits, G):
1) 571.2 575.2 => 573.8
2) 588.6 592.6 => 591.8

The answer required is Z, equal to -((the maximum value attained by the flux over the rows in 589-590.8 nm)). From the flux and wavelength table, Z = -25.3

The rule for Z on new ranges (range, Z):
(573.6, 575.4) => -27.8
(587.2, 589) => -30.1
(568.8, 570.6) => -25.1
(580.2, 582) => -27.3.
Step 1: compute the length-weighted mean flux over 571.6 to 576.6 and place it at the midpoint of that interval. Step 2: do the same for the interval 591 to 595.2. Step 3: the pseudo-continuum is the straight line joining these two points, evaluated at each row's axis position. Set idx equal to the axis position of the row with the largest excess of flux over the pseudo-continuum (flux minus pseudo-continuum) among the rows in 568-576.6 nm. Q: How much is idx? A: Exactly 573.8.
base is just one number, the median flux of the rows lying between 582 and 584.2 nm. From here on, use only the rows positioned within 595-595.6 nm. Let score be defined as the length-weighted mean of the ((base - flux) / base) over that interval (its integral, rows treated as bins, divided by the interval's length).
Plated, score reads 0.029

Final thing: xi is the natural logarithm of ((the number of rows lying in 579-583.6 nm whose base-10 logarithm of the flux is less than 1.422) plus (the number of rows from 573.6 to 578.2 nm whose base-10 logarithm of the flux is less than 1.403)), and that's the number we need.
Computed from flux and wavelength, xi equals 2.1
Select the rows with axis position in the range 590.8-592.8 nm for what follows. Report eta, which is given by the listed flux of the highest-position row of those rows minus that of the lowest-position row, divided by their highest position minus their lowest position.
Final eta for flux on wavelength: -0.20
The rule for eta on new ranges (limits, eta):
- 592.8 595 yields 0.44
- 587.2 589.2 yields -5.13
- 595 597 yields 0.23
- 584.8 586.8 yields -0.79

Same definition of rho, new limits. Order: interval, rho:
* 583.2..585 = 27.5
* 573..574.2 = 27.2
